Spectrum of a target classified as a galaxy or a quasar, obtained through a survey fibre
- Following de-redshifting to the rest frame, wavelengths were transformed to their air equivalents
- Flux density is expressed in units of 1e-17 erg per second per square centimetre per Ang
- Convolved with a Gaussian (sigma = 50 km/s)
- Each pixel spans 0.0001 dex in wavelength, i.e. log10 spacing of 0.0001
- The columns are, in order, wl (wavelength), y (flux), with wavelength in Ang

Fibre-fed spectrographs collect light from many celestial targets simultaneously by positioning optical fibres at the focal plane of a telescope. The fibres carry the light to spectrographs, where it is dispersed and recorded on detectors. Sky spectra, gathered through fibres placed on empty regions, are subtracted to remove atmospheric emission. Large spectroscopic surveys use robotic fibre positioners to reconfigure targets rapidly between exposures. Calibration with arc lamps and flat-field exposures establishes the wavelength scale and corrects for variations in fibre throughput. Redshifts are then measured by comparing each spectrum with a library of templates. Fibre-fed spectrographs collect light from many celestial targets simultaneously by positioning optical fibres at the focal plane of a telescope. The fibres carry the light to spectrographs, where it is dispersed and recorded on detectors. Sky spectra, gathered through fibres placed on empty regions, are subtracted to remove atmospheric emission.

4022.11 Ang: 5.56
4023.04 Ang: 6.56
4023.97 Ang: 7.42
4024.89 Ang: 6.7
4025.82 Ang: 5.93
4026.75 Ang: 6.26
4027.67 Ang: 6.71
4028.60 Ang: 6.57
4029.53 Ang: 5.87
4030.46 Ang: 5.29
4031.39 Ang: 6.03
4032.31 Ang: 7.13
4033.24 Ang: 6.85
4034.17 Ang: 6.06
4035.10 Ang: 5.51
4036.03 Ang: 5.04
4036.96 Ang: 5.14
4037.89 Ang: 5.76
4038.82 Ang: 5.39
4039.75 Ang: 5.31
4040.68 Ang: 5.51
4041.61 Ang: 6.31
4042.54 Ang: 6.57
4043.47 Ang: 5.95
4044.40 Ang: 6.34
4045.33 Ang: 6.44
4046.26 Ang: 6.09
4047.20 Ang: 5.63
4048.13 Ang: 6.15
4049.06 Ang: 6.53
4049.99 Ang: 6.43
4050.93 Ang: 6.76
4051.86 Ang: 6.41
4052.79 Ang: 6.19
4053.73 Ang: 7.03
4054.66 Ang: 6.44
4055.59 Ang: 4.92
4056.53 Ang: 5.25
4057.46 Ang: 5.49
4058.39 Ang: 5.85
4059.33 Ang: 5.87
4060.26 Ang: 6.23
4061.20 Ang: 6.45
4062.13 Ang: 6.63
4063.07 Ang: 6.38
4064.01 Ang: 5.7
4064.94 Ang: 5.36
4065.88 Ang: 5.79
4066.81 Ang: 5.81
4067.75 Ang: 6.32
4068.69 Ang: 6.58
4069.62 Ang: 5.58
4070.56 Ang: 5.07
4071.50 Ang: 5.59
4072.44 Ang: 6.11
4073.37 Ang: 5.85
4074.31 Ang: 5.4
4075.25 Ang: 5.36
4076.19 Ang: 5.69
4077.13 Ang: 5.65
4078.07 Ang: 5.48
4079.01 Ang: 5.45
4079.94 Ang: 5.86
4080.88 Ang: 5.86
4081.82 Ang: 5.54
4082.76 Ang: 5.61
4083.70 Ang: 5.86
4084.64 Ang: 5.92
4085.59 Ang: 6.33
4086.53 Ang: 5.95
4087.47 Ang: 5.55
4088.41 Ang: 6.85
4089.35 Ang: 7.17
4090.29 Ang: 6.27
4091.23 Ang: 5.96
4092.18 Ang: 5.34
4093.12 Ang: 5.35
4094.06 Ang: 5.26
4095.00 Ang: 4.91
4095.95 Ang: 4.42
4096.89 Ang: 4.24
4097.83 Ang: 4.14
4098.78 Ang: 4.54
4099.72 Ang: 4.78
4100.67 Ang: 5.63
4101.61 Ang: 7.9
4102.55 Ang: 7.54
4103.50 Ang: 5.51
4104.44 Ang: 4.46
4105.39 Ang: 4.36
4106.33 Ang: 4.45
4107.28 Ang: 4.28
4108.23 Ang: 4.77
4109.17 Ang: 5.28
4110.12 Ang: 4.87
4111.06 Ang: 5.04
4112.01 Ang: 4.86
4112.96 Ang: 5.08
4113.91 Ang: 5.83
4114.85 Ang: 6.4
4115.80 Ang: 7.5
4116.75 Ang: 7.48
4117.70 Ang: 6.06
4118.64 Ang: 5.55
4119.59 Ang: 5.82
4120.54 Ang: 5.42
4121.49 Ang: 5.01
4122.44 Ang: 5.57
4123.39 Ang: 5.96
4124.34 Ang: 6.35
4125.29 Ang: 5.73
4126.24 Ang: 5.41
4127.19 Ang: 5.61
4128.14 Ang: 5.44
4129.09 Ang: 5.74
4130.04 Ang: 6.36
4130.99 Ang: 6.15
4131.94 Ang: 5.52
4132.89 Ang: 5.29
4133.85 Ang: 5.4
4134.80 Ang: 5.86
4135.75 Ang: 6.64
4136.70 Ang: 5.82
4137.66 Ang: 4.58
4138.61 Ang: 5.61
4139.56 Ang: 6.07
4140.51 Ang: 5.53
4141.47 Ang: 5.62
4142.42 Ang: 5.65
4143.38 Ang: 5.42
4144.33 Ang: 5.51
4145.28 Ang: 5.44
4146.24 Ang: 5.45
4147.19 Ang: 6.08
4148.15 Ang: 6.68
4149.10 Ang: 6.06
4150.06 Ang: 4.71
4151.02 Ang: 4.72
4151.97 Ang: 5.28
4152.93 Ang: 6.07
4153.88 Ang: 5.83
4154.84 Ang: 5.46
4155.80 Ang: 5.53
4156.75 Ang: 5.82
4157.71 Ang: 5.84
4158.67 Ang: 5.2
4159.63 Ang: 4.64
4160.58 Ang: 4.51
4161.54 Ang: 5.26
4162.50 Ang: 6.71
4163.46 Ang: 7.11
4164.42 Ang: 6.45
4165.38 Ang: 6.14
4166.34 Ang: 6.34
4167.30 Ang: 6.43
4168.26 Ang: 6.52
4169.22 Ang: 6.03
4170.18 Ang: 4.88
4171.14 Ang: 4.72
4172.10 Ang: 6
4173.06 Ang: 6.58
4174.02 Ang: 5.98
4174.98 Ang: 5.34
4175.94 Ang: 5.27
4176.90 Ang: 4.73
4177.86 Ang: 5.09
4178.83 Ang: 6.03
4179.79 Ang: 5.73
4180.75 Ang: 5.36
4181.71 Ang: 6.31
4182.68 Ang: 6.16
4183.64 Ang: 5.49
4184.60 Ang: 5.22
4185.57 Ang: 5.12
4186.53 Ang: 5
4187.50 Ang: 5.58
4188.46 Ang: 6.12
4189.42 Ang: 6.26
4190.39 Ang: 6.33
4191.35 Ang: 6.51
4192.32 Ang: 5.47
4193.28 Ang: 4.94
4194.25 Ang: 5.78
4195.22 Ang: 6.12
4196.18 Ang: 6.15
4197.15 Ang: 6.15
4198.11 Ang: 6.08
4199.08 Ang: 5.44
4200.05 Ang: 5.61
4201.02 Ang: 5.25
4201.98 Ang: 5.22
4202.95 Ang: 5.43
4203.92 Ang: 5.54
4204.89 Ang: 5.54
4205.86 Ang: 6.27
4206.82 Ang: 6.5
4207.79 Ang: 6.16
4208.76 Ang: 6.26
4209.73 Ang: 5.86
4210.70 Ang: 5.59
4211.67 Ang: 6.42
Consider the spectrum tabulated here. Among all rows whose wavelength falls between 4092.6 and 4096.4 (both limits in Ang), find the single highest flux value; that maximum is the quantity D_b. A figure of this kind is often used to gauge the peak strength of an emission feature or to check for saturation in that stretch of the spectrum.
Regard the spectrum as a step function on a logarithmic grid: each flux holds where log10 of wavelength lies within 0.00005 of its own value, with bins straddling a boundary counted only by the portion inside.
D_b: 5.35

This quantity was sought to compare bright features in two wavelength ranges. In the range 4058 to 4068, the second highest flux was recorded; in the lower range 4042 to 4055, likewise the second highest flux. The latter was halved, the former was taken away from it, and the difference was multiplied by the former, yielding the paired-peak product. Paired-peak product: -19.8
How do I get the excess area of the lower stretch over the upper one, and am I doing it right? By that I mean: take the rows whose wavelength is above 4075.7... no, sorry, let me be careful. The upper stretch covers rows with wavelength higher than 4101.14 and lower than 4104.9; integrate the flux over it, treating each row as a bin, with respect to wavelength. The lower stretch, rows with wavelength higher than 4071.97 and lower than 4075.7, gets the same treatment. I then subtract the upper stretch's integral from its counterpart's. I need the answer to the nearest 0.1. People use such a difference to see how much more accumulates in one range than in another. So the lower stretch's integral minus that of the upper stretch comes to -2.7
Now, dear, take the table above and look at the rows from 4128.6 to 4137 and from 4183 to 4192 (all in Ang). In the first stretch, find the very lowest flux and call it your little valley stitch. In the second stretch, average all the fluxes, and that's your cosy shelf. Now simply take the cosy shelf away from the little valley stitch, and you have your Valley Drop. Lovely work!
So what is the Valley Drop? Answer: -0.45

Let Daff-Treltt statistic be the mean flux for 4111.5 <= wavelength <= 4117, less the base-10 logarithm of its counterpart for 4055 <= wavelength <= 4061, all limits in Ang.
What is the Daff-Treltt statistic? 5.4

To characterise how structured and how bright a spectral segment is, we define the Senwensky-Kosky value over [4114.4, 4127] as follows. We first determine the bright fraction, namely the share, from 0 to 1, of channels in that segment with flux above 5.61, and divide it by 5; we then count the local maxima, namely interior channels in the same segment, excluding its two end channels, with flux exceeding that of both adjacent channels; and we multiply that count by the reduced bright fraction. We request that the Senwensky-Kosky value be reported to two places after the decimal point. 0.37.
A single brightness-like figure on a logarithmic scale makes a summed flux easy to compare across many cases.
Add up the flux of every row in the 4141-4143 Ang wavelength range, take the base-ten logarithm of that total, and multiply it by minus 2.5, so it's -2.6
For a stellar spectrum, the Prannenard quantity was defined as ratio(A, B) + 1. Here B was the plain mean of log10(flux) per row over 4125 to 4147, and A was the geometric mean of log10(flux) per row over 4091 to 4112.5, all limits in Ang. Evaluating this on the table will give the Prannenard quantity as 1.93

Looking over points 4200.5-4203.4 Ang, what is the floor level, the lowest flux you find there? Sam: 5.22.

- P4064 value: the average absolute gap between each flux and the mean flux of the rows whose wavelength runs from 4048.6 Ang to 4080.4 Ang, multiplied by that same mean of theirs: 2.6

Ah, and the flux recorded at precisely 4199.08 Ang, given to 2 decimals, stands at 5.44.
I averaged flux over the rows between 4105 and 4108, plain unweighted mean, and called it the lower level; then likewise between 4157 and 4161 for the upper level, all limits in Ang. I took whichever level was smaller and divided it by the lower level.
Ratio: 1.00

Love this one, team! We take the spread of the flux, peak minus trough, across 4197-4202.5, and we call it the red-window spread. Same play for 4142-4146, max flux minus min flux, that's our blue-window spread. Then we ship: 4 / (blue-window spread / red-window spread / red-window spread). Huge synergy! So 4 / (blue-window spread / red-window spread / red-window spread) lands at 15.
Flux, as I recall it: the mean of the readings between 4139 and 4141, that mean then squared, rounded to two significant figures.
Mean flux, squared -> 34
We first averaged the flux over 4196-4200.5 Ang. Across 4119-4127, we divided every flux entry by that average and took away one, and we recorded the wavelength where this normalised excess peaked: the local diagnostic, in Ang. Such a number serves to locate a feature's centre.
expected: 4124.34 Ang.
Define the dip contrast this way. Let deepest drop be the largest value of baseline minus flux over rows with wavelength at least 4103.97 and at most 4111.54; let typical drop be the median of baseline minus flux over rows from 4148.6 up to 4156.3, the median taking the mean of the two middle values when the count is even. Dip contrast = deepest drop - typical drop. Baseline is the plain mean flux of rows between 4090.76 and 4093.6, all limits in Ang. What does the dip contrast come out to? 1.2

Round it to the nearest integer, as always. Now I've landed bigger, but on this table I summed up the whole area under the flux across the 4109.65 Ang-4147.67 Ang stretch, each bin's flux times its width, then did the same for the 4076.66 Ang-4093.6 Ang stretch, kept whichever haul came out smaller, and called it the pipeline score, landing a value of 100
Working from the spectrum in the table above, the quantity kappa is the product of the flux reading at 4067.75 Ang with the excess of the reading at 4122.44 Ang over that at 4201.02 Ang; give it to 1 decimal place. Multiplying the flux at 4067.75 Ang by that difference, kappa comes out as 2.0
